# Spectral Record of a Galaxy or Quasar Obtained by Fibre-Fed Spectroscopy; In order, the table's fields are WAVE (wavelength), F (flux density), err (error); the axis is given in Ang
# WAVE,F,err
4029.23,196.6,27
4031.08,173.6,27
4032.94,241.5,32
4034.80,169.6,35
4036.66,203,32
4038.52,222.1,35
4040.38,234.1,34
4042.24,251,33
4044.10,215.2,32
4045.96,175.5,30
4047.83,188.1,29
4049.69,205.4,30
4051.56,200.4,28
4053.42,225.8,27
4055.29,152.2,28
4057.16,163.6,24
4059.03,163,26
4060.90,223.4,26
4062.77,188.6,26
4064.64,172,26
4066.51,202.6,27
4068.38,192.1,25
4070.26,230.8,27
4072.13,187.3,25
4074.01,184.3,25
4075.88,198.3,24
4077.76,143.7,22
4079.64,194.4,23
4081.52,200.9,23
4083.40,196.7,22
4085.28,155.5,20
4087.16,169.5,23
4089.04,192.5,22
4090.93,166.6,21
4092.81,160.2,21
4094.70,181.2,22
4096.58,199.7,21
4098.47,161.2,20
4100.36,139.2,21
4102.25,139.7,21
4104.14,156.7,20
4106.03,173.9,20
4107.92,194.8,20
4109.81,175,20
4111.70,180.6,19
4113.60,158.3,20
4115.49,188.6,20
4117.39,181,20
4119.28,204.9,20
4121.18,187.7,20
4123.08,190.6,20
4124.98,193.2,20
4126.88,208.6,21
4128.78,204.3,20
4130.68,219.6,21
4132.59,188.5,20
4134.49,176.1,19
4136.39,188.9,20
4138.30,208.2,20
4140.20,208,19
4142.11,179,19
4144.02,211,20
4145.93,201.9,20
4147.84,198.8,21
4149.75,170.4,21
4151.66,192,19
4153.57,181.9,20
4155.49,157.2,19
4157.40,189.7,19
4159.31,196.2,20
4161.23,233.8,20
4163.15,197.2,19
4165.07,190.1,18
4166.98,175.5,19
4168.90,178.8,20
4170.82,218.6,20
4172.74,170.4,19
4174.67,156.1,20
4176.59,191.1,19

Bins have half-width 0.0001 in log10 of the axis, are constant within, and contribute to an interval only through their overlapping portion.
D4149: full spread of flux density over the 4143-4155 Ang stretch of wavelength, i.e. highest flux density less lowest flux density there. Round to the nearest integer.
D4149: 41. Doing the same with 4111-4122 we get 47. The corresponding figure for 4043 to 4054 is 50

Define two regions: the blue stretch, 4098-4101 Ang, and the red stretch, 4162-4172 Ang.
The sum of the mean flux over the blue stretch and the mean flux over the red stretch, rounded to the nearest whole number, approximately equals 342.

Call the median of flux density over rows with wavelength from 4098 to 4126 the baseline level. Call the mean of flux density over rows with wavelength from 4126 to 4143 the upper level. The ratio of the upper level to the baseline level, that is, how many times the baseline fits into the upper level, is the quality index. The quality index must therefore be 1.10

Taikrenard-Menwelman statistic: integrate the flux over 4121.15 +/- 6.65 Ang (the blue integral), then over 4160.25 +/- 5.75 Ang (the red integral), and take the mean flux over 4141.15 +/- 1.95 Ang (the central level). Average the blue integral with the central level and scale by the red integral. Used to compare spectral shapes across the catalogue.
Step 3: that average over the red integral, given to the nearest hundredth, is 0.62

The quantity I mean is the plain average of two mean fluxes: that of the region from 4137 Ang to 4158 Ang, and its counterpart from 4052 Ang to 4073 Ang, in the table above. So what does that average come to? 191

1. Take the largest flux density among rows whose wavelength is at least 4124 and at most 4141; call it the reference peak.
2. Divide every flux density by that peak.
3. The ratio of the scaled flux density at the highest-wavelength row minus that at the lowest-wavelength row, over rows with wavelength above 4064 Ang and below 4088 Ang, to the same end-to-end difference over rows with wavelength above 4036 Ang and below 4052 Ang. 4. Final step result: 1.0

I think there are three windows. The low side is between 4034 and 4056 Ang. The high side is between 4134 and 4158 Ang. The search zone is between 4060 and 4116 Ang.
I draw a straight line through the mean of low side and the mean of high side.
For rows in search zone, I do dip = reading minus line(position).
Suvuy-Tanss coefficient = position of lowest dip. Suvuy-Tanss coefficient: 4100.36 Ang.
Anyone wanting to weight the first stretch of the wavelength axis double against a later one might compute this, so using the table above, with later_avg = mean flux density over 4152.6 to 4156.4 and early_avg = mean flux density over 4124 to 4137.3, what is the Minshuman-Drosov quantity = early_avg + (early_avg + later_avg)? 564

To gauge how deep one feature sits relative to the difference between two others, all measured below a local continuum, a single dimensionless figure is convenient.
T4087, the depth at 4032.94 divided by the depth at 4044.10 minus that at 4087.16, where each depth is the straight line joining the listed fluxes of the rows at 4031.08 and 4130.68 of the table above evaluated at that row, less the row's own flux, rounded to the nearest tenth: 1.0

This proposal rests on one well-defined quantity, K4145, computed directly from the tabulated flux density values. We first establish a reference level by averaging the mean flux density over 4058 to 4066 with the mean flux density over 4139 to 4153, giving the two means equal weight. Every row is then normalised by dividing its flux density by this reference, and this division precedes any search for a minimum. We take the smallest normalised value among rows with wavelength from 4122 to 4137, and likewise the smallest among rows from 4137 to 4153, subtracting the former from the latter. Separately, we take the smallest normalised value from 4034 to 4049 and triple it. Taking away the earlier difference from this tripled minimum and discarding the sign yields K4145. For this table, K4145 2.70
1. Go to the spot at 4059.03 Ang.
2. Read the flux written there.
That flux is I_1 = 163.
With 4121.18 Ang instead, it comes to 187.7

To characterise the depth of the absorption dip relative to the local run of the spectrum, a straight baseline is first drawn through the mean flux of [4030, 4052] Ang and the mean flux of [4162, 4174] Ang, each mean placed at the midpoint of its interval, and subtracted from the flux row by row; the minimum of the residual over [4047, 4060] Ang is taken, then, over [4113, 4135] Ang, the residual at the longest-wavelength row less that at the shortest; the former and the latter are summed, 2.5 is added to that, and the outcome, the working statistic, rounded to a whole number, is -29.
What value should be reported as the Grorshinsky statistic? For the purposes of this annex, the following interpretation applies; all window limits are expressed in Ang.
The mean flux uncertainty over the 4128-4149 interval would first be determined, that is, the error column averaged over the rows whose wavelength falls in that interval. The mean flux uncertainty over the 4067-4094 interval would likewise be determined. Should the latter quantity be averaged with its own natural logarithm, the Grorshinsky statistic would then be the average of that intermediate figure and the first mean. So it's 16.5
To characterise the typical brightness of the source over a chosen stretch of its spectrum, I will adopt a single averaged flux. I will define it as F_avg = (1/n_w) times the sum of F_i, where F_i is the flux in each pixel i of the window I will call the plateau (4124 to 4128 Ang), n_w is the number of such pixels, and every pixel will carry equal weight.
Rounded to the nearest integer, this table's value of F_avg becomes 201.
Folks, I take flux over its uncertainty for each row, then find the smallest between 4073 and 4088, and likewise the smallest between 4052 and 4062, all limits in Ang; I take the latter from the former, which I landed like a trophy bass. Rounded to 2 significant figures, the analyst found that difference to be 1.1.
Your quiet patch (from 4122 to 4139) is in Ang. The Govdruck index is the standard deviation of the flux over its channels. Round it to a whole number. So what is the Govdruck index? 13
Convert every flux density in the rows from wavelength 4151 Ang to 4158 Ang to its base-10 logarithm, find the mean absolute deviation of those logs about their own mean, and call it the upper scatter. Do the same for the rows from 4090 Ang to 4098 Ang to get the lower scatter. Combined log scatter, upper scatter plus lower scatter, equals 0.062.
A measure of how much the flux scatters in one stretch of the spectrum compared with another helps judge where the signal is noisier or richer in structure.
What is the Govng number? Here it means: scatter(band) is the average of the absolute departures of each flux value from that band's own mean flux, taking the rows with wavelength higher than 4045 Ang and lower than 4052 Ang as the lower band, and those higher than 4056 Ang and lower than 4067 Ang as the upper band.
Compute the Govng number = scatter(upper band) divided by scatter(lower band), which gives 1.83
